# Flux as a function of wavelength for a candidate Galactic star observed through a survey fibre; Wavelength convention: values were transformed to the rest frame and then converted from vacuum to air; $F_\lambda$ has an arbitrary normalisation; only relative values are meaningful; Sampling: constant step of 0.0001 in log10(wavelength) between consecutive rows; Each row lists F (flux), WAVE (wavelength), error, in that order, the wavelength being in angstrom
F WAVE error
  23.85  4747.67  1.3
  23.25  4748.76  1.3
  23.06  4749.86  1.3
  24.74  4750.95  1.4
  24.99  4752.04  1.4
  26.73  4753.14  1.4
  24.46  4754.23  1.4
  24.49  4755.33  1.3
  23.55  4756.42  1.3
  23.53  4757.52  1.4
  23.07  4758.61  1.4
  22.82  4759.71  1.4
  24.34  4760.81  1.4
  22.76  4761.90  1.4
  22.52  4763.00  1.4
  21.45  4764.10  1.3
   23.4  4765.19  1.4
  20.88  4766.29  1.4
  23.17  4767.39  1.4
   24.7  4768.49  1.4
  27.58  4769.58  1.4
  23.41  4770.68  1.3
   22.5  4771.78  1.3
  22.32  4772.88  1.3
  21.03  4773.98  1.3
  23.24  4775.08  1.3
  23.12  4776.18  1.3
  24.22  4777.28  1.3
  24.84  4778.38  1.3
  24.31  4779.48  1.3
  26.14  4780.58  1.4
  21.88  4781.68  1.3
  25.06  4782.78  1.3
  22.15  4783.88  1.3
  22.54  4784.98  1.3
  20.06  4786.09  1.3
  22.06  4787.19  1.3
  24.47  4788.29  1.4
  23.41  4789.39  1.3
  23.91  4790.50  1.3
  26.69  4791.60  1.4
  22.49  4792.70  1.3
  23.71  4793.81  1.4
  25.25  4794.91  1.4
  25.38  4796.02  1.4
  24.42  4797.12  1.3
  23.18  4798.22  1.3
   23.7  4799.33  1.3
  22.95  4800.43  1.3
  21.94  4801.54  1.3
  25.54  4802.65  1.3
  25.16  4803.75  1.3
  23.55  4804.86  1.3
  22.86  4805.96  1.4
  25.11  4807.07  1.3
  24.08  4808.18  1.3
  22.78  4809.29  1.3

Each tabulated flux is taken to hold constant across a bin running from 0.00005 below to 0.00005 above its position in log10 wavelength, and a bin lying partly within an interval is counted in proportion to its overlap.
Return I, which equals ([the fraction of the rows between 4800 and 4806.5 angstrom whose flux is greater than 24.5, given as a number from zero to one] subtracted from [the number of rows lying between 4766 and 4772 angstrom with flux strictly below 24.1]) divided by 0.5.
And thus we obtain 7.3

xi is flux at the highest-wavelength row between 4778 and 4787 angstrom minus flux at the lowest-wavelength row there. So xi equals -4.8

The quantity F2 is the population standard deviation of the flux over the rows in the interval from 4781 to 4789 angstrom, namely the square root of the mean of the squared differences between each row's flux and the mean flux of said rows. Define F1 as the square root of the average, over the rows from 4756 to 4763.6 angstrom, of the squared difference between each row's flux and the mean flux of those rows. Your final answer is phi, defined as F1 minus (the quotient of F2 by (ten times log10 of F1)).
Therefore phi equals 1.2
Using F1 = 0.58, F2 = 1.56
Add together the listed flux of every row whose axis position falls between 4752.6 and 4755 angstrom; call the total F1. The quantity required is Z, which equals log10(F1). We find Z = 1.71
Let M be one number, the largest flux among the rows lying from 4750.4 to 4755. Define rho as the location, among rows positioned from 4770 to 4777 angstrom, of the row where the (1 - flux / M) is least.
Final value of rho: 4770.68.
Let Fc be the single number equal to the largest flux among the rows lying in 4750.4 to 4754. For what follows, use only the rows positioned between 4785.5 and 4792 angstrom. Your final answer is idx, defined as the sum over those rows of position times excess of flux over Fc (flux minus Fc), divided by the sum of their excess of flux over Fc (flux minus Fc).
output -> 4787.8 angstrom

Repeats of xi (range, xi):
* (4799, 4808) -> 1.4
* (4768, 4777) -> -1.6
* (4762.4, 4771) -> 0.9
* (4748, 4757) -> 0.3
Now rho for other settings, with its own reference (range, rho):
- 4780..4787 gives 4780.58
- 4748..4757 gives 4753.14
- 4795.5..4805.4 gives 4802.65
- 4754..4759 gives 4755.33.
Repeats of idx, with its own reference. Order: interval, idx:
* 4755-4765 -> 4760.2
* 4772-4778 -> 4774.8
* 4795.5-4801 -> 4798.7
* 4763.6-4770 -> 4765.8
